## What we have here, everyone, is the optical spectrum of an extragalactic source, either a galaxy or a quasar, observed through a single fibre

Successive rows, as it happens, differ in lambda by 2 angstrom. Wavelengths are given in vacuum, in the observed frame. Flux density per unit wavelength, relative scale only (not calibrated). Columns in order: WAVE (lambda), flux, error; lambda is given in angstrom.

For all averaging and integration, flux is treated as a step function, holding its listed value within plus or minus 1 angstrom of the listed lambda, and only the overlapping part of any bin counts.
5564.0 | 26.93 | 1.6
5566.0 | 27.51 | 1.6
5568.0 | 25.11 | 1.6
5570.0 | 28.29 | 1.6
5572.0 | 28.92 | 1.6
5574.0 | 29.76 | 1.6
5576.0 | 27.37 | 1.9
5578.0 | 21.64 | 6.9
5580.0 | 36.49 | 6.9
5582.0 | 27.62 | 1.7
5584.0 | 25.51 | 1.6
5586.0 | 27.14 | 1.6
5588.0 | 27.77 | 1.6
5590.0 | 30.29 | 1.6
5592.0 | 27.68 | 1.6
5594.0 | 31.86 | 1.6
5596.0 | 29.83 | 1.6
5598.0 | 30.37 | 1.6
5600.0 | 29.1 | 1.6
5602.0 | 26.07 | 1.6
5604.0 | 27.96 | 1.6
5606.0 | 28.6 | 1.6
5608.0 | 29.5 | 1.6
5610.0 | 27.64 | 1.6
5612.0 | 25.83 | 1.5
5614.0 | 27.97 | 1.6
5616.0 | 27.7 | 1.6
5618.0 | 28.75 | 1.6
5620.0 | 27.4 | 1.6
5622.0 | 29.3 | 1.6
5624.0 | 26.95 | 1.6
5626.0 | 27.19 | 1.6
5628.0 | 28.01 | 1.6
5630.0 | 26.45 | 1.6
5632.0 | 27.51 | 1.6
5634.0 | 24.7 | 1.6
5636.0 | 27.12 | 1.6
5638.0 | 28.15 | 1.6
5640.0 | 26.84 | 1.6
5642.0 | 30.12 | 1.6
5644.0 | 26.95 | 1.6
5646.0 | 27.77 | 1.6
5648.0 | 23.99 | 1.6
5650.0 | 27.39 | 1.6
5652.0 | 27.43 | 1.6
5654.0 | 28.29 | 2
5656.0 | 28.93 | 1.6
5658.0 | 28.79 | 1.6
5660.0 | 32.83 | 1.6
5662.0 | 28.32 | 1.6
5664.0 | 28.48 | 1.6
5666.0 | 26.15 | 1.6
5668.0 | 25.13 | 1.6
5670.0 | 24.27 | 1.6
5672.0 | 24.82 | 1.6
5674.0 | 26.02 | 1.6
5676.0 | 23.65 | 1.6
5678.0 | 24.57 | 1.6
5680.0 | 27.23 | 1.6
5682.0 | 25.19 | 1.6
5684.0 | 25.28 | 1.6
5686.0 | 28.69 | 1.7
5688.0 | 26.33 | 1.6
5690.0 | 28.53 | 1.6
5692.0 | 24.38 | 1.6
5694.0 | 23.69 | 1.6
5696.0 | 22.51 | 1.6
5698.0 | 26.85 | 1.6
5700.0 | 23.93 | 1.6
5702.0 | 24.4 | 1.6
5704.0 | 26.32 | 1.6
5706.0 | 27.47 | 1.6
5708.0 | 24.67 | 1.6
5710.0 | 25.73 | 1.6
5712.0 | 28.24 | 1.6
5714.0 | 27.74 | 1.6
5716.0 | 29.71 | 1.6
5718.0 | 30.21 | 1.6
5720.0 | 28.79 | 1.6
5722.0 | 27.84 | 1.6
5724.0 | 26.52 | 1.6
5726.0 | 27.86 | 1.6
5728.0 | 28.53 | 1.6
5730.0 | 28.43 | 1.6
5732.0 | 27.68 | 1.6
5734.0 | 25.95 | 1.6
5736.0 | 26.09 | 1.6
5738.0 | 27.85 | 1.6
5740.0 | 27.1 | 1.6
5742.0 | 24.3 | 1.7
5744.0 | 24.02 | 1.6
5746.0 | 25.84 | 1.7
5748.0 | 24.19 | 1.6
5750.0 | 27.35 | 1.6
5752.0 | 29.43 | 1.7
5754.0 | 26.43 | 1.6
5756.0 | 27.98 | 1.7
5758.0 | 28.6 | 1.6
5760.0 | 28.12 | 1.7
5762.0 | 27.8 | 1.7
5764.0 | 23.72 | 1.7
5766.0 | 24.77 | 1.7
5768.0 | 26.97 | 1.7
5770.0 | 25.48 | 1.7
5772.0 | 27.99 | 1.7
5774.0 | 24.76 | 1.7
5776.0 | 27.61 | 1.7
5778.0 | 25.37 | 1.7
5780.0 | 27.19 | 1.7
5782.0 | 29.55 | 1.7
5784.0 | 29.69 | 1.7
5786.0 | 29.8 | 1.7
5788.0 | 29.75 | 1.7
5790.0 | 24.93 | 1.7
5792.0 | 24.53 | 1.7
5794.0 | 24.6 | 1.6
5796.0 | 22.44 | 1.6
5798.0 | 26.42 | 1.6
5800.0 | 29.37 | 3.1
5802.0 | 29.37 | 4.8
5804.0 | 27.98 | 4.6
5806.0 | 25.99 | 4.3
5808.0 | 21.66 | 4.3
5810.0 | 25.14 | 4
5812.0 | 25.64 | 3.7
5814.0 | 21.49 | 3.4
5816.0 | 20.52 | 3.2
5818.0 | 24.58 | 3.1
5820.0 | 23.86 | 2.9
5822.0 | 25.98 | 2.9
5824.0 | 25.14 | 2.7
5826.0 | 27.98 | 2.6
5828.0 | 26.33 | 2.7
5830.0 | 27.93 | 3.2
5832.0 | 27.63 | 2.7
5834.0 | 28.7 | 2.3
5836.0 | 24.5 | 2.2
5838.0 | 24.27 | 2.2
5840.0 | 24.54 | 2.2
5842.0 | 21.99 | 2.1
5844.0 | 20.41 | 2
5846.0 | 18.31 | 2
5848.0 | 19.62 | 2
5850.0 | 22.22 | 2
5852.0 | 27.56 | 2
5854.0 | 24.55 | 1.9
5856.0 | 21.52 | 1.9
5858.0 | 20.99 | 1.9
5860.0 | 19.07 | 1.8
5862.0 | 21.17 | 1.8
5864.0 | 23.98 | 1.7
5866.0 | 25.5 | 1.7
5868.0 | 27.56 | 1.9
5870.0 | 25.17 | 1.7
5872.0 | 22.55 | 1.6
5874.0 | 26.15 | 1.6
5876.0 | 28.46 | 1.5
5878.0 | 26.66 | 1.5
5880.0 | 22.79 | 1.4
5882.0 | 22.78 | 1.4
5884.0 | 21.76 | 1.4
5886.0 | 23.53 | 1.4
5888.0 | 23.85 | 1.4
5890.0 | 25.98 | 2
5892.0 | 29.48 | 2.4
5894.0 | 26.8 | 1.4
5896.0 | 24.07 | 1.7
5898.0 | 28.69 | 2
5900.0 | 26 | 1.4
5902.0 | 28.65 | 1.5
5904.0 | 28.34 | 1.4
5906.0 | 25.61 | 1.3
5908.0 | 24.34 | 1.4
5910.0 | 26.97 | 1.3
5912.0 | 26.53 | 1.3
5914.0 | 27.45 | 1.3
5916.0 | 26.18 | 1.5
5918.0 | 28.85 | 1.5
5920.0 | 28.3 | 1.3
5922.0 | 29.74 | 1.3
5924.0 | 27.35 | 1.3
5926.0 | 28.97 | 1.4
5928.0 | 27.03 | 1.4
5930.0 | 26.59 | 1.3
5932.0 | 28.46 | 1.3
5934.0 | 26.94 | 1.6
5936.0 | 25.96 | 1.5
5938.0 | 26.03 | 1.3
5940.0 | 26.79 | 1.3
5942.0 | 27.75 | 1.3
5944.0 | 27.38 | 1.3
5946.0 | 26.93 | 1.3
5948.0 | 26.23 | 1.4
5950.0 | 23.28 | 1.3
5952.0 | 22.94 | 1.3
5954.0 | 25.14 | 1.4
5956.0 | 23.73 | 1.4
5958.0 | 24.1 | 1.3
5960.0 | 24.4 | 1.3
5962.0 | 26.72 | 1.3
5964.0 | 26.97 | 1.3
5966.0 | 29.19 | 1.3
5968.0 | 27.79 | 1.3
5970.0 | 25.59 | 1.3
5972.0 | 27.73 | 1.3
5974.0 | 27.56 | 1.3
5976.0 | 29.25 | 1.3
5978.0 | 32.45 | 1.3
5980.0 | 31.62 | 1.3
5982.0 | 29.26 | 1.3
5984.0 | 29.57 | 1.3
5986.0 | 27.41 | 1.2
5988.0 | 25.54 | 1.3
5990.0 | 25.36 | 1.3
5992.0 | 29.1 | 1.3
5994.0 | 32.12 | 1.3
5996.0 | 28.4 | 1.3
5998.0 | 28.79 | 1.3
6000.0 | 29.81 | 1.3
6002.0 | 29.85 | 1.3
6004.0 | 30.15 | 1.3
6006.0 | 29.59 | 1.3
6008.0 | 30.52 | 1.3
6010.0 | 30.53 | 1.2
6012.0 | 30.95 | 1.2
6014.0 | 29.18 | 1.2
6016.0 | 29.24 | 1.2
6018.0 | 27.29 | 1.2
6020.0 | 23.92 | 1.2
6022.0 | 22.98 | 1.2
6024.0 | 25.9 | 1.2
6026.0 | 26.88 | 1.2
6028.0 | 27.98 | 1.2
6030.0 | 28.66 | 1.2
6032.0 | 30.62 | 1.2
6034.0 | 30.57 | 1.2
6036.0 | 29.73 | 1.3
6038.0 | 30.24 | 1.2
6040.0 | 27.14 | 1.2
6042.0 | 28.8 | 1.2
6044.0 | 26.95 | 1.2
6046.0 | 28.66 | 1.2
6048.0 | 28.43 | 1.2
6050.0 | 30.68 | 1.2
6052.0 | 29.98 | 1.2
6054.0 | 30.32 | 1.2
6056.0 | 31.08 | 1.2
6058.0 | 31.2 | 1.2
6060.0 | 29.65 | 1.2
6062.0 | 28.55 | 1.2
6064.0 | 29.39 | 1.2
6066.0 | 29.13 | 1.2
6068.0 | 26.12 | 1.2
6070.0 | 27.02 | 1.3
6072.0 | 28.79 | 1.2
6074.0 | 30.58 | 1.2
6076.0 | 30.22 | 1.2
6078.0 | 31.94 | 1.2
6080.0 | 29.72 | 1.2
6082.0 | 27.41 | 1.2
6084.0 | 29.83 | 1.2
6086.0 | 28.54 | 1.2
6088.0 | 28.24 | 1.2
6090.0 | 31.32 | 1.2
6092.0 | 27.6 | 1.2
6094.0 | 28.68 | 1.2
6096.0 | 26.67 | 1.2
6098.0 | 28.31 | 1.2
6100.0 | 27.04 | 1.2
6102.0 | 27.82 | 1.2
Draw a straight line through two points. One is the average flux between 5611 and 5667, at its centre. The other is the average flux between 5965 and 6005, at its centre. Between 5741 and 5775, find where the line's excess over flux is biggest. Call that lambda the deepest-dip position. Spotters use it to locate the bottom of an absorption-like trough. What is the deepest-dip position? 5764.0 angstrom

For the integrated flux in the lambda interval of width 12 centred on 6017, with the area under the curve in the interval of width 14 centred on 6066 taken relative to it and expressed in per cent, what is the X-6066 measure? 121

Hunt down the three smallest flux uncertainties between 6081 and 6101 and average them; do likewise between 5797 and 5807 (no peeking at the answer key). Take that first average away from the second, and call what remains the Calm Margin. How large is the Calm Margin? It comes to 1.80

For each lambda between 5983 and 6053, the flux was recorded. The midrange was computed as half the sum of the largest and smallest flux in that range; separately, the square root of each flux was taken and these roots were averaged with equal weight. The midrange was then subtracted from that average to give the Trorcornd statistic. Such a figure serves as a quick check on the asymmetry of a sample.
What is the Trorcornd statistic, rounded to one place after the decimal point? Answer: -22.2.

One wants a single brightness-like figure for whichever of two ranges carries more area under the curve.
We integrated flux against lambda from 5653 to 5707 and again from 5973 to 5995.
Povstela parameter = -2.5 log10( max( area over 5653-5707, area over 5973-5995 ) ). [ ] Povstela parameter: -7.88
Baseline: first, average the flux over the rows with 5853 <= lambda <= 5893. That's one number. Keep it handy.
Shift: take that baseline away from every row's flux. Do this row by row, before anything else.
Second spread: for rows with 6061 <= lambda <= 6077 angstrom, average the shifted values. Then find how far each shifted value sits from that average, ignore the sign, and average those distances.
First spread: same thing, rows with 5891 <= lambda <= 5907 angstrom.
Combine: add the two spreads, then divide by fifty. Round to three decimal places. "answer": 0.054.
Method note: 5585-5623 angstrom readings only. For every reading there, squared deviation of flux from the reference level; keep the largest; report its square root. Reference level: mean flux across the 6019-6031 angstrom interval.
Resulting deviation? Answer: 5.8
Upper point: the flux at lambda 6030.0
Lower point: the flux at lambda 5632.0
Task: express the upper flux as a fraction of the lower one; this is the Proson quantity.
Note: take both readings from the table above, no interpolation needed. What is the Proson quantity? 1.04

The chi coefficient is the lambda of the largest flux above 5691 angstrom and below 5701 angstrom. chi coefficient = 5698.0 angstrom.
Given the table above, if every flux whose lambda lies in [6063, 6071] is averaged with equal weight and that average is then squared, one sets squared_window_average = 779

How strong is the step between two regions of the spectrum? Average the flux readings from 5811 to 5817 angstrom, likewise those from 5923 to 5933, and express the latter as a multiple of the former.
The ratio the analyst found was 1.227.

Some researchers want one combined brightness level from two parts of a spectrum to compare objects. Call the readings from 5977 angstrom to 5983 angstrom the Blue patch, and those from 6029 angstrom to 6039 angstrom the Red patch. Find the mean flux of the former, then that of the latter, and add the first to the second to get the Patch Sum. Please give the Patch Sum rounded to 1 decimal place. 61.1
